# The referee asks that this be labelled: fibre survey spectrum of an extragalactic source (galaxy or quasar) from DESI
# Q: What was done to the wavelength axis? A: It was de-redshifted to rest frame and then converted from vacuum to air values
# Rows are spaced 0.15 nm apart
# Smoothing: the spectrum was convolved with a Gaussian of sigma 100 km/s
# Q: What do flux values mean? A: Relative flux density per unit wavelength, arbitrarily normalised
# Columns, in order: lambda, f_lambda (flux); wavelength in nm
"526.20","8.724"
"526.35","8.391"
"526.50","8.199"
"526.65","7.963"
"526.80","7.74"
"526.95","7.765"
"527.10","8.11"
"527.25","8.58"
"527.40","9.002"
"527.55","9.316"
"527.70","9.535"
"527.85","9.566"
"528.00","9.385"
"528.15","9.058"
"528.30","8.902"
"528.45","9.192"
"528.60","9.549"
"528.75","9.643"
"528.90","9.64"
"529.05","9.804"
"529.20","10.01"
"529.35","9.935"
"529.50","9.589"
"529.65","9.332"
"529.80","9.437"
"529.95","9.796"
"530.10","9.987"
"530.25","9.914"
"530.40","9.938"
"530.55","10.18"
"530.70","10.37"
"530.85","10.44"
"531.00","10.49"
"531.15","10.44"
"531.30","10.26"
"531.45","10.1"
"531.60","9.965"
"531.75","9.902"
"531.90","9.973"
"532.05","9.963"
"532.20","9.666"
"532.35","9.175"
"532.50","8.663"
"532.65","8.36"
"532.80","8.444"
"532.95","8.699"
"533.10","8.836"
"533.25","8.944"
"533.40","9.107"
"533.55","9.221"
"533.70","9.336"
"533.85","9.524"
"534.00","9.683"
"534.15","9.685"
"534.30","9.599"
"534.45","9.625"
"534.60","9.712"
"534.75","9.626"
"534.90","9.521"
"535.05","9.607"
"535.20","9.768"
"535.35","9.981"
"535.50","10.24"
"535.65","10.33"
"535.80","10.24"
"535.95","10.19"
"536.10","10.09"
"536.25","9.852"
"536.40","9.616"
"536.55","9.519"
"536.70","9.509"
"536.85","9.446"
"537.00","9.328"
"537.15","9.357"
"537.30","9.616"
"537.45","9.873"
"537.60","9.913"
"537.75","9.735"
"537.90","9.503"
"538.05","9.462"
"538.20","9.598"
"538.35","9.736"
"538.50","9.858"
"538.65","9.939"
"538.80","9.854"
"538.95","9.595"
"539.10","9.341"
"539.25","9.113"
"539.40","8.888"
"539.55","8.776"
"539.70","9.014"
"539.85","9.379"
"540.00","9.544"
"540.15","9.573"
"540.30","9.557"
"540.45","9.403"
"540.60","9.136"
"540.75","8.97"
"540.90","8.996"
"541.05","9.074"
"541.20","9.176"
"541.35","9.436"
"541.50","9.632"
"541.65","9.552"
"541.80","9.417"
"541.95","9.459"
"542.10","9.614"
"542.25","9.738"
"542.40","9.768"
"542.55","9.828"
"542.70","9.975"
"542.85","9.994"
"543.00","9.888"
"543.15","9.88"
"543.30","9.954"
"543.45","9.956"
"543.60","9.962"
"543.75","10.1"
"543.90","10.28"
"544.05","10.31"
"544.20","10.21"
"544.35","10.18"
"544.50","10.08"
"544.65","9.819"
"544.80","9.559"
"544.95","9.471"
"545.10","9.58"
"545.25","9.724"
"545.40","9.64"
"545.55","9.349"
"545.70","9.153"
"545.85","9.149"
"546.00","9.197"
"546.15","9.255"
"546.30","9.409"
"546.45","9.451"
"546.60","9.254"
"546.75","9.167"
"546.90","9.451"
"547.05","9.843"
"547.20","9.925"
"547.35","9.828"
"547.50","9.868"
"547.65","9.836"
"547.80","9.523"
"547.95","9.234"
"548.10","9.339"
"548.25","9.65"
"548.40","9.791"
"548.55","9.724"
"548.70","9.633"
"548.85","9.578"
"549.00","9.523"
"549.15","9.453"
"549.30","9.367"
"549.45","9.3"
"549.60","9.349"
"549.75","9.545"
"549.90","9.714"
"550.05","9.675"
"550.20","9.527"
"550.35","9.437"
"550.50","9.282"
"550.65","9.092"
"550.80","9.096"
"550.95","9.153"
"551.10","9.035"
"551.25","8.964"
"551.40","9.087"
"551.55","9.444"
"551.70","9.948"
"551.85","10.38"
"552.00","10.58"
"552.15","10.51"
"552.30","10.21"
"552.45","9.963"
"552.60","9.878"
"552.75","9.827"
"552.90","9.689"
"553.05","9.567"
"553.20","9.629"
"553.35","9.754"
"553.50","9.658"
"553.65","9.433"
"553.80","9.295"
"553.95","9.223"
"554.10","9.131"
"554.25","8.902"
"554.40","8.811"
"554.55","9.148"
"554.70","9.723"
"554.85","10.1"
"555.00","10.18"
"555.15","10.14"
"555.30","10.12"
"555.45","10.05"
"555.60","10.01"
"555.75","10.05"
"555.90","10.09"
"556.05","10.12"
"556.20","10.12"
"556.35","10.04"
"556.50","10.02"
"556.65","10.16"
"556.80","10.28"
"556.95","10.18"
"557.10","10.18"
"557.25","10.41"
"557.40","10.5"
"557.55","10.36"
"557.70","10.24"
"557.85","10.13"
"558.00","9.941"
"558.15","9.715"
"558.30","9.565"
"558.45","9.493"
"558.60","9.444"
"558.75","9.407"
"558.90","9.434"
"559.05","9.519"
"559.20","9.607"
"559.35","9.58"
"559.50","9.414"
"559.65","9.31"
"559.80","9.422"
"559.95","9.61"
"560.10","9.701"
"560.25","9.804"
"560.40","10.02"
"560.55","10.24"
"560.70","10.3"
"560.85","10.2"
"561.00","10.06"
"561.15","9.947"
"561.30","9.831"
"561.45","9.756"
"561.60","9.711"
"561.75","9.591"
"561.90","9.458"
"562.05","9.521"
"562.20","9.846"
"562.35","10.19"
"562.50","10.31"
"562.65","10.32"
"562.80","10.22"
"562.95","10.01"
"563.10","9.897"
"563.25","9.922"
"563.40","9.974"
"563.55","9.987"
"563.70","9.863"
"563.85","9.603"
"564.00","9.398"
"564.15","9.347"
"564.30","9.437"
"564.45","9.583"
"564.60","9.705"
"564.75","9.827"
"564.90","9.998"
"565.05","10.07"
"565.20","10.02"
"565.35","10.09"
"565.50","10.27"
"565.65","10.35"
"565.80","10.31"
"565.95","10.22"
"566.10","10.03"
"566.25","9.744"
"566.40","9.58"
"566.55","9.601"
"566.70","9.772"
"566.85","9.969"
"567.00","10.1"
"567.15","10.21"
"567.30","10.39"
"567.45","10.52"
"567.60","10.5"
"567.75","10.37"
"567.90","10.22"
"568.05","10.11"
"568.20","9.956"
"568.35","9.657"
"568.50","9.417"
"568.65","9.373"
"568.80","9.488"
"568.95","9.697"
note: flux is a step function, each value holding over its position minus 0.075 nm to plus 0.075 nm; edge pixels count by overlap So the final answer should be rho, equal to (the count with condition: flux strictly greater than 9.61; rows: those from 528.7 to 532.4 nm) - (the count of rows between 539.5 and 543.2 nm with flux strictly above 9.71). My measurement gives 14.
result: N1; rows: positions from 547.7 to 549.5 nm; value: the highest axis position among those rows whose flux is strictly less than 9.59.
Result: 549.45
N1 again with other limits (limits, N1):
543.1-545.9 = 545.85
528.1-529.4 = 528.60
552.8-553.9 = 553.80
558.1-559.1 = 559.05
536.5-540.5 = 540.45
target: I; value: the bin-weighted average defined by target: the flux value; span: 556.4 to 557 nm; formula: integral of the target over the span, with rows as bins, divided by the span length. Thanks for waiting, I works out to 10.2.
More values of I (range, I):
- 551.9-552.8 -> 10.2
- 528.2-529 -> 9.4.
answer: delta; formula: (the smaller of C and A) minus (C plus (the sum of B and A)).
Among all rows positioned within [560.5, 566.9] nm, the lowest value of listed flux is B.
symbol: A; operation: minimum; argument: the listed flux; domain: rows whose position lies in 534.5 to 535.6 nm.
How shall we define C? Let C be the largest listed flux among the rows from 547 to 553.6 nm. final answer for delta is -19.9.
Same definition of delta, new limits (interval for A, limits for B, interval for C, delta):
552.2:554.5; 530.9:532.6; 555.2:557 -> -18.9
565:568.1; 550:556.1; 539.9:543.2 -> -18.8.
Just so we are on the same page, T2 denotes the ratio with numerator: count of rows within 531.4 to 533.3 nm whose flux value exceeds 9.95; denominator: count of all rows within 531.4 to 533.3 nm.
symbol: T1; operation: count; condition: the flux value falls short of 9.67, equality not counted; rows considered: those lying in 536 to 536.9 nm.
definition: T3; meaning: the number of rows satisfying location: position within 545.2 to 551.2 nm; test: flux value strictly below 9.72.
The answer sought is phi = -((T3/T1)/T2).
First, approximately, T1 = 4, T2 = 0.3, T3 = 32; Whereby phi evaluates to -26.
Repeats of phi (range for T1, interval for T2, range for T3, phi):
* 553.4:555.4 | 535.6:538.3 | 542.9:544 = 0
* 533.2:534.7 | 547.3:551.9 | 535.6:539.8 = -71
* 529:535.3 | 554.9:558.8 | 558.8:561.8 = -1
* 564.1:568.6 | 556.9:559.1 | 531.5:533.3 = -2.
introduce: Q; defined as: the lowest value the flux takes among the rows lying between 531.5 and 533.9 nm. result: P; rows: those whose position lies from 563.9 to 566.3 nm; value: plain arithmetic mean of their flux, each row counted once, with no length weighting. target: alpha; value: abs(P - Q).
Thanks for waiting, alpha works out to 1.54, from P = 9.9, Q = 8.36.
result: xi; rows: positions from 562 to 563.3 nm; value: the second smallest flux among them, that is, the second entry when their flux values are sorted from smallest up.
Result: 9.846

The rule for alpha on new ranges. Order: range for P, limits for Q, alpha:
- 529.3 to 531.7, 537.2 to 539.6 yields 1.23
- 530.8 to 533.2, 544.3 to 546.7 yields 0.44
